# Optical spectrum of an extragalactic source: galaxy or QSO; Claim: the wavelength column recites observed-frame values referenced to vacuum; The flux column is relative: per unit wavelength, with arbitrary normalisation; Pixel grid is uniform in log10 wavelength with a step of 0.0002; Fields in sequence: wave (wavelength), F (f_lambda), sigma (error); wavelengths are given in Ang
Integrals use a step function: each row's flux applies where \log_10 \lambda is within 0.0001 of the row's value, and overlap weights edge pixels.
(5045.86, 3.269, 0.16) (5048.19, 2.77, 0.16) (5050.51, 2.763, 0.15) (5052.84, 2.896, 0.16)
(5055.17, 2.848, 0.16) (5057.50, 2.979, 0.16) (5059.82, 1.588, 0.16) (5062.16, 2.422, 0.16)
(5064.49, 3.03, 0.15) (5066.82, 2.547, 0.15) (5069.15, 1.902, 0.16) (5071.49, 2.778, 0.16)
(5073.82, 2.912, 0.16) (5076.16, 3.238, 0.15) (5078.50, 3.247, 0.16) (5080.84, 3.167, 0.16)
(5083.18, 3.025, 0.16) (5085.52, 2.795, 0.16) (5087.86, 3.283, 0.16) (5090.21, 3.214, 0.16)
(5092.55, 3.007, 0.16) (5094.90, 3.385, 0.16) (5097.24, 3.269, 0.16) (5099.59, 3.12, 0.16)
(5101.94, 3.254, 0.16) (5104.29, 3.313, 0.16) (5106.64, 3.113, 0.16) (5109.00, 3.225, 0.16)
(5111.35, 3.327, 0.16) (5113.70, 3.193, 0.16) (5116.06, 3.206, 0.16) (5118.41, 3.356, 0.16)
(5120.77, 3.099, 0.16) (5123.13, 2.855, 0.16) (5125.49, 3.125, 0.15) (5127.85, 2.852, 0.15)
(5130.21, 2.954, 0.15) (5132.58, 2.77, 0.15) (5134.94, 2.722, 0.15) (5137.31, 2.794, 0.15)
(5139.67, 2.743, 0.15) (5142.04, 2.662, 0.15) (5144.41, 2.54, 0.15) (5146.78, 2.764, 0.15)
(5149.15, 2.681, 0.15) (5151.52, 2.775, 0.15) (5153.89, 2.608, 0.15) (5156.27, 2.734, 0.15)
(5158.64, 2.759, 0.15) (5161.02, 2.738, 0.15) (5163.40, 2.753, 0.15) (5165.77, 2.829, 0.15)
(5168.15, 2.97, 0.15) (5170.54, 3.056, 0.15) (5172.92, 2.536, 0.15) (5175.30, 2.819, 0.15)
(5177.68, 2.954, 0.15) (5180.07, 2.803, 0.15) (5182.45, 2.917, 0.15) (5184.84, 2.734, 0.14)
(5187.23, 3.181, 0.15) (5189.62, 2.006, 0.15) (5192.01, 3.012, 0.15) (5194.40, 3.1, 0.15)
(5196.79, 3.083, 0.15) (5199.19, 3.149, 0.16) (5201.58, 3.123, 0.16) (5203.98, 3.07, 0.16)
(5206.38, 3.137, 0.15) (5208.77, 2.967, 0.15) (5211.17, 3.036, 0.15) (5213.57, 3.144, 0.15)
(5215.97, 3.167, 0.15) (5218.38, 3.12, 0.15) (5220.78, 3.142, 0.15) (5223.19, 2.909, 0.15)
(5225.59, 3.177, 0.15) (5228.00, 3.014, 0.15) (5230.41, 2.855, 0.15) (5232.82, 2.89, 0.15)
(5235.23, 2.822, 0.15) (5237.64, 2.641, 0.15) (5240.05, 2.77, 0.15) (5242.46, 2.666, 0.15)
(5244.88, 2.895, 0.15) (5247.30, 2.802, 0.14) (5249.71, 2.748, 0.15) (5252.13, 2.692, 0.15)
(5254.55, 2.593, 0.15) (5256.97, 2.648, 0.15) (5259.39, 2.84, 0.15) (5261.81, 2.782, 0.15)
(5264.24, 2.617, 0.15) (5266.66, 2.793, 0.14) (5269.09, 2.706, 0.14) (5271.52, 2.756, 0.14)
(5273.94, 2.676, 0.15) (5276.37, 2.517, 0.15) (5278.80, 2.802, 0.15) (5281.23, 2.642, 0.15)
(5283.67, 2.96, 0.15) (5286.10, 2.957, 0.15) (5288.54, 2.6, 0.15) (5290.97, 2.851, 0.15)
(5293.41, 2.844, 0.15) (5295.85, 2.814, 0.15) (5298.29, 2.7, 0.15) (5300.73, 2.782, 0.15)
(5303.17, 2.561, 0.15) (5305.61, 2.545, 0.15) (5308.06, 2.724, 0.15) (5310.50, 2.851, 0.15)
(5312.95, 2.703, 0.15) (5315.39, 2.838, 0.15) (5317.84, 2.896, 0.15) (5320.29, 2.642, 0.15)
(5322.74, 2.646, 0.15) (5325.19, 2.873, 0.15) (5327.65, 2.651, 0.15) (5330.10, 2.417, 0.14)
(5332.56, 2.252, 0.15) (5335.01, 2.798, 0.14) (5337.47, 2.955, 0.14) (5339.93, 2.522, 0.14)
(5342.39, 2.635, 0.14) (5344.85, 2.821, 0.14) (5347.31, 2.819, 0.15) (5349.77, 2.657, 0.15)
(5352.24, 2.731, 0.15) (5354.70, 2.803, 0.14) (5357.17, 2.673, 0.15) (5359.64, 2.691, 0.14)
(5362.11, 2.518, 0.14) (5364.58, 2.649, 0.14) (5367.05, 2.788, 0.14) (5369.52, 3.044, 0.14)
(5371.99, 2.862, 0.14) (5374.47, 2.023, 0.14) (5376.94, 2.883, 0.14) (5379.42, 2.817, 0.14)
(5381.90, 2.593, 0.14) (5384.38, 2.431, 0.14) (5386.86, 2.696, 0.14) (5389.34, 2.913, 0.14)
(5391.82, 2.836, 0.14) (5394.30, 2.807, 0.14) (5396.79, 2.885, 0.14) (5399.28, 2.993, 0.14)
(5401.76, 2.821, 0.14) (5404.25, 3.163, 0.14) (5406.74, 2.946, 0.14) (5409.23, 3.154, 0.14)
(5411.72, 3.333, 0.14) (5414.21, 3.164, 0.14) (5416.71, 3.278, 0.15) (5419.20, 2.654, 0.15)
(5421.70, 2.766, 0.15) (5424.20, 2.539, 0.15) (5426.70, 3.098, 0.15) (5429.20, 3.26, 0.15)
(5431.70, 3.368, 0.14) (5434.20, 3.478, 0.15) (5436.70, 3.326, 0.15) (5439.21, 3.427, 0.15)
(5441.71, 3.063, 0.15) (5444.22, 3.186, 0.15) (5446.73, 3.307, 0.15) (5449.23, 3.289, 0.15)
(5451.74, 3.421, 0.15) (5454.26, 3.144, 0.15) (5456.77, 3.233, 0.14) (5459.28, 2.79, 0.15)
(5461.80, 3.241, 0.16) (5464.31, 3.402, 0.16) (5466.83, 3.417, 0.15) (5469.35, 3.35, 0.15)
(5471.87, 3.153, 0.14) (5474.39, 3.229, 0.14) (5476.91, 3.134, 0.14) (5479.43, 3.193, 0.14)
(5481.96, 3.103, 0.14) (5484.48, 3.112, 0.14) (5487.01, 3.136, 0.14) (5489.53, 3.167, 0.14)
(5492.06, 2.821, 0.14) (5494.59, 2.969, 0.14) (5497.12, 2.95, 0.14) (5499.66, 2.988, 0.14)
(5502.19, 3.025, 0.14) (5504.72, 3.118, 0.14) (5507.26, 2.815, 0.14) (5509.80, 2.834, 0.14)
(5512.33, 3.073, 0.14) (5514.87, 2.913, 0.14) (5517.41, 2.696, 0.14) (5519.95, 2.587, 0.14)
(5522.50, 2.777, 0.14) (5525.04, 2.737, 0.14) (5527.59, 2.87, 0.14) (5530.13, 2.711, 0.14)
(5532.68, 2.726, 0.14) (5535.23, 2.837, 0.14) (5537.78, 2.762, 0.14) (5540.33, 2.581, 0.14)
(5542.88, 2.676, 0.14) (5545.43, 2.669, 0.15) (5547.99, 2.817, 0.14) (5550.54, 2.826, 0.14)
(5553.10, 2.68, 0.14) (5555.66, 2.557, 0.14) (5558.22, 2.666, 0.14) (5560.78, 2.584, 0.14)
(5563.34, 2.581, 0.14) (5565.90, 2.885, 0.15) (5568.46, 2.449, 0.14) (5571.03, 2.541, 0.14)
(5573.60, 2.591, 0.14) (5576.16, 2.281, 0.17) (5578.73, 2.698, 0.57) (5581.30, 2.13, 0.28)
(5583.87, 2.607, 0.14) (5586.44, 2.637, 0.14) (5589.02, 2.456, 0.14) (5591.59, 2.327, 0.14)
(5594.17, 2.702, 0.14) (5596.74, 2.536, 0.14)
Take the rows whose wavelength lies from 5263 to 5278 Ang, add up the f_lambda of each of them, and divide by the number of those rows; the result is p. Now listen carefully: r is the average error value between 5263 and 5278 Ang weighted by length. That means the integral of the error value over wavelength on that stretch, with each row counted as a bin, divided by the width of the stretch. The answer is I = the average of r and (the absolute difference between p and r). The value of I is 1.34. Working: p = 2.68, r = 0.145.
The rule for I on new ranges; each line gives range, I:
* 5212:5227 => 1.55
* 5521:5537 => 1.39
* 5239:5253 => 1.38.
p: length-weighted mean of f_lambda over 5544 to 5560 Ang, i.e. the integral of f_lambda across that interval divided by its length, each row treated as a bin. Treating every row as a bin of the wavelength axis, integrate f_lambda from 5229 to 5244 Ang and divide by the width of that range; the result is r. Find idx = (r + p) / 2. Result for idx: 2.74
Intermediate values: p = 2.70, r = 2.78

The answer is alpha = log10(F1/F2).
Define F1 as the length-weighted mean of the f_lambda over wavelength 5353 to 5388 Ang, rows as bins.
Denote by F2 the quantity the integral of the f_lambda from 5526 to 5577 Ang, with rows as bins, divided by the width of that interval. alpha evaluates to 0.001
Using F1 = 2.68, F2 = 2.67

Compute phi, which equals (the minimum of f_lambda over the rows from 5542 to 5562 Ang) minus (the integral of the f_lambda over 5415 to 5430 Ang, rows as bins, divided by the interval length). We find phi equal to -0.4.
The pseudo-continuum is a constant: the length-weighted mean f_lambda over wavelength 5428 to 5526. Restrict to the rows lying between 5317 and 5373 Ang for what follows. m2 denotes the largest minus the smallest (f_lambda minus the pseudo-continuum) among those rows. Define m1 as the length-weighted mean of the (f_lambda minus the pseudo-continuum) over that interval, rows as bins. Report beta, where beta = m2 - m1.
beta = 1.2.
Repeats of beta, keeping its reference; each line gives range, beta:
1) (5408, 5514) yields 0.9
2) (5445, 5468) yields 0.5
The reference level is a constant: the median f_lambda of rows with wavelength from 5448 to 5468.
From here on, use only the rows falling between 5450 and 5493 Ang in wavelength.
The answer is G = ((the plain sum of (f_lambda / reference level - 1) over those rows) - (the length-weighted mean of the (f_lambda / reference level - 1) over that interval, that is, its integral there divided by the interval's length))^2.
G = 0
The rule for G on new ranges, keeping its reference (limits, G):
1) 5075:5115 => 0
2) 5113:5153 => 3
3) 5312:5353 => 8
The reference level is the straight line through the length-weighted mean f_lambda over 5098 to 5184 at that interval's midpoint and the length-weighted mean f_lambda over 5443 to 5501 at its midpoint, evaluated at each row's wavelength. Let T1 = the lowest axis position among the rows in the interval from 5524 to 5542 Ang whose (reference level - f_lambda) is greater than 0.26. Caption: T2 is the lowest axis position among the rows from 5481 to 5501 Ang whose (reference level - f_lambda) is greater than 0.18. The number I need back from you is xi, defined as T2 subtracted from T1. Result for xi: 33.0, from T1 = 5525.04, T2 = 5492.06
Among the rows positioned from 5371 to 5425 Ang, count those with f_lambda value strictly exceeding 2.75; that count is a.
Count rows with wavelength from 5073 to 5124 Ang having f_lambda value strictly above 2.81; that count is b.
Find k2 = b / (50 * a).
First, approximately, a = 16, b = 21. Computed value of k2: 0.026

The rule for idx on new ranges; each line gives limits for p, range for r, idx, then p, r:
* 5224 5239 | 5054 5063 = 2.68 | 2.90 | 2.46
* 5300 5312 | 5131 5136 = 2.73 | 2.69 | 2.76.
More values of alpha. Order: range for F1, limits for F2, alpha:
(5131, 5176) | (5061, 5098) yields -0.030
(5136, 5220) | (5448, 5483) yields -0.050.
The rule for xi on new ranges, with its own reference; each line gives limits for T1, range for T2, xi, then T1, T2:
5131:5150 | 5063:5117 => 77.6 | 5144.41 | 5066.82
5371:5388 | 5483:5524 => -117.6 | 5374.47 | 5492.06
